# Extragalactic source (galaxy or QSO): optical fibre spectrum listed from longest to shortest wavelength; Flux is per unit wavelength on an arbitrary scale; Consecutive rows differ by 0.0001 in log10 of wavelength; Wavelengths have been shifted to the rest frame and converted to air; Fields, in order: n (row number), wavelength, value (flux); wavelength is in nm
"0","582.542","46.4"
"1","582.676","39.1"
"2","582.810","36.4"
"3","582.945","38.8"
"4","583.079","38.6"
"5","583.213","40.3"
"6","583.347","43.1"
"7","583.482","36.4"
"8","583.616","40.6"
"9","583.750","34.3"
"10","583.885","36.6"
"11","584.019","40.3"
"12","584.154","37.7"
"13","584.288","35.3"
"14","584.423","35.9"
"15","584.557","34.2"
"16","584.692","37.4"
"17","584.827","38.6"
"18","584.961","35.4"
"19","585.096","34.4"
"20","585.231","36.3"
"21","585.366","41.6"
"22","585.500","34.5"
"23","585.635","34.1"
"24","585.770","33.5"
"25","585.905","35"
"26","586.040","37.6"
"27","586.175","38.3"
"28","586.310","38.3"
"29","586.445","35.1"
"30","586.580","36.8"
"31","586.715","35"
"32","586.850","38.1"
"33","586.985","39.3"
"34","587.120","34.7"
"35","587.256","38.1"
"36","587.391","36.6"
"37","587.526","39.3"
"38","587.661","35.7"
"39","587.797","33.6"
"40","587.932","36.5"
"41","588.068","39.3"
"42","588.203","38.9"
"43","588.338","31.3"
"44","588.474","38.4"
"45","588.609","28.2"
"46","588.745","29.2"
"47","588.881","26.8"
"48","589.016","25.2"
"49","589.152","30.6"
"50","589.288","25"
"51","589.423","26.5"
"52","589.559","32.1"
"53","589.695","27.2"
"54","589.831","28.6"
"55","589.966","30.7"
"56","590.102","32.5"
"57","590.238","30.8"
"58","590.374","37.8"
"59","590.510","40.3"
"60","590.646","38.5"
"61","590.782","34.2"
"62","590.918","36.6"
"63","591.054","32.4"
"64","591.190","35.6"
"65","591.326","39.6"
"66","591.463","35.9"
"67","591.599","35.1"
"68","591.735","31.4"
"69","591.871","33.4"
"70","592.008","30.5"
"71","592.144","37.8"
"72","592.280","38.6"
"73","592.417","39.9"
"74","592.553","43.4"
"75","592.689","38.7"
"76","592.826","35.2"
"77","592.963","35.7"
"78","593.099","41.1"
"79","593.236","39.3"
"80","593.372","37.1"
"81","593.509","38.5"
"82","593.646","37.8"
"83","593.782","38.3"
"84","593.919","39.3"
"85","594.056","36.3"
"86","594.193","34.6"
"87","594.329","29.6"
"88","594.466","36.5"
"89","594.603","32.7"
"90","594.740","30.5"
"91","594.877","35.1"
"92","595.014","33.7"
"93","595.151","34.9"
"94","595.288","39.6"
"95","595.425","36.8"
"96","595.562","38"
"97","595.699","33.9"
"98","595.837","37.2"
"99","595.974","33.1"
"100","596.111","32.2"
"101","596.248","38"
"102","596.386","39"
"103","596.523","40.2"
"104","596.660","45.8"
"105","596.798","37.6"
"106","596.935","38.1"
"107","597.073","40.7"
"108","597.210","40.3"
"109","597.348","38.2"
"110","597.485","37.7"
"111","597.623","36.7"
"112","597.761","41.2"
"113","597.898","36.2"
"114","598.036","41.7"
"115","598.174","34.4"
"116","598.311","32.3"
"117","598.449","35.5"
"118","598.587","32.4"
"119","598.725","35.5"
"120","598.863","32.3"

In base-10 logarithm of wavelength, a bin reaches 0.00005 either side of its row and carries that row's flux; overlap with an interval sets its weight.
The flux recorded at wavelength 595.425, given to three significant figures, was 36.8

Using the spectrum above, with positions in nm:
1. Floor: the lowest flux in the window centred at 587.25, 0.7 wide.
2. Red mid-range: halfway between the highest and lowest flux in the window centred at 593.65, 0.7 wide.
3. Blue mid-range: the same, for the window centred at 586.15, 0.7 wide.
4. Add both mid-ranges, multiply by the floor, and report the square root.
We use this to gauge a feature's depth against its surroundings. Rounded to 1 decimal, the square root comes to 51.0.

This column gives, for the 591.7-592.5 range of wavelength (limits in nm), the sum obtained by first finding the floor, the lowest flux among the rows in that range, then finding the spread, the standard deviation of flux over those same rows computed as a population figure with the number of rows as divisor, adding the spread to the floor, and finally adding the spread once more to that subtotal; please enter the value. 37.8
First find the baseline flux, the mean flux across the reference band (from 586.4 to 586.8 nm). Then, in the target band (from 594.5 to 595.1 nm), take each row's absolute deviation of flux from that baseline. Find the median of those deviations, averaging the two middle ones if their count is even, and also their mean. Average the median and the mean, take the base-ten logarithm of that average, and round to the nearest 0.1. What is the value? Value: 0.4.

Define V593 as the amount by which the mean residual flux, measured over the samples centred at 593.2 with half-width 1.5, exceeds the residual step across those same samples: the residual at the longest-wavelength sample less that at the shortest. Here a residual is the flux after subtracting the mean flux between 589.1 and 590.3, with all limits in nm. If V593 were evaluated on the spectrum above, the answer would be 6.0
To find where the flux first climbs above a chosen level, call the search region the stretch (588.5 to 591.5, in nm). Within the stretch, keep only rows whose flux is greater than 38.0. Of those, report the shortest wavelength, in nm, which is 590.510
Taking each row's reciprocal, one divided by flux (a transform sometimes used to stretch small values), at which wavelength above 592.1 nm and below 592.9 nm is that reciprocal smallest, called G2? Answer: 592.553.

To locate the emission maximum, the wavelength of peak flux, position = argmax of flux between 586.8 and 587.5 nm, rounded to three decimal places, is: 586.985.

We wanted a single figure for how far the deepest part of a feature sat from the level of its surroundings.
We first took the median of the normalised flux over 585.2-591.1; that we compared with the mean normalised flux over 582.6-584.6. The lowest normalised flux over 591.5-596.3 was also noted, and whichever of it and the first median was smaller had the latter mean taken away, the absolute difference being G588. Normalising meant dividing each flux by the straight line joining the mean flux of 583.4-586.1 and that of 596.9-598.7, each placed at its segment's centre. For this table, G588 0.24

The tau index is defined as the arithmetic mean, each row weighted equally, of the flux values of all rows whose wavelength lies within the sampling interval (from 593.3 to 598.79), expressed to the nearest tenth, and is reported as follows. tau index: 36.7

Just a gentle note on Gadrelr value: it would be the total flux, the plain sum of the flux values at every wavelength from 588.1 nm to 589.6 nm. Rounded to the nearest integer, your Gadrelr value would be 332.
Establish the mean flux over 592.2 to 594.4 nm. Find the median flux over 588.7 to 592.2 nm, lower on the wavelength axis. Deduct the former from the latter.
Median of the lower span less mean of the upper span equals -5.5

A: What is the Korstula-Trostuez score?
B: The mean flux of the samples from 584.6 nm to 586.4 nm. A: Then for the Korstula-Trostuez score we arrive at 36.5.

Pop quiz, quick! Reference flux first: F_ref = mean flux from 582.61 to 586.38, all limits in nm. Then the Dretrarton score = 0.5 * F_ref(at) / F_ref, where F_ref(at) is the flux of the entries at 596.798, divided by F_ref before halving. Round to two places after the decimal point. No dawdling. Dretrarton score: 0.50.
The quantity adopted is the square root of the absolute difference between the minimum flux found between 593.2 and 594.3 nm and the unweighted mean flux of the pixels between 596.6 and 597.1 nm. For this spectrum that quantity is 2.4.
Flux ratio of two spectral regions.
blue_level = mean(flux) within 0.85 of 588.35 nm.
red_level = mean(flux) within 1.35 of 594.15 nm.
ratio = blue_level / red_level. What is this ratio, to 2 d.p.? 0.92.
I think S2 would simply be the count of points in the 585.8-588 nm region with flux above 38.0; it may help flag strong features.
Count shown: 6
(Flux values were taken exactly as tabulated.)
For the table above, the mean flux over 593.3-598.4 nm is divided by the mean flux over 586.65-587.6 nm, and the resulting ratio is 0.988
